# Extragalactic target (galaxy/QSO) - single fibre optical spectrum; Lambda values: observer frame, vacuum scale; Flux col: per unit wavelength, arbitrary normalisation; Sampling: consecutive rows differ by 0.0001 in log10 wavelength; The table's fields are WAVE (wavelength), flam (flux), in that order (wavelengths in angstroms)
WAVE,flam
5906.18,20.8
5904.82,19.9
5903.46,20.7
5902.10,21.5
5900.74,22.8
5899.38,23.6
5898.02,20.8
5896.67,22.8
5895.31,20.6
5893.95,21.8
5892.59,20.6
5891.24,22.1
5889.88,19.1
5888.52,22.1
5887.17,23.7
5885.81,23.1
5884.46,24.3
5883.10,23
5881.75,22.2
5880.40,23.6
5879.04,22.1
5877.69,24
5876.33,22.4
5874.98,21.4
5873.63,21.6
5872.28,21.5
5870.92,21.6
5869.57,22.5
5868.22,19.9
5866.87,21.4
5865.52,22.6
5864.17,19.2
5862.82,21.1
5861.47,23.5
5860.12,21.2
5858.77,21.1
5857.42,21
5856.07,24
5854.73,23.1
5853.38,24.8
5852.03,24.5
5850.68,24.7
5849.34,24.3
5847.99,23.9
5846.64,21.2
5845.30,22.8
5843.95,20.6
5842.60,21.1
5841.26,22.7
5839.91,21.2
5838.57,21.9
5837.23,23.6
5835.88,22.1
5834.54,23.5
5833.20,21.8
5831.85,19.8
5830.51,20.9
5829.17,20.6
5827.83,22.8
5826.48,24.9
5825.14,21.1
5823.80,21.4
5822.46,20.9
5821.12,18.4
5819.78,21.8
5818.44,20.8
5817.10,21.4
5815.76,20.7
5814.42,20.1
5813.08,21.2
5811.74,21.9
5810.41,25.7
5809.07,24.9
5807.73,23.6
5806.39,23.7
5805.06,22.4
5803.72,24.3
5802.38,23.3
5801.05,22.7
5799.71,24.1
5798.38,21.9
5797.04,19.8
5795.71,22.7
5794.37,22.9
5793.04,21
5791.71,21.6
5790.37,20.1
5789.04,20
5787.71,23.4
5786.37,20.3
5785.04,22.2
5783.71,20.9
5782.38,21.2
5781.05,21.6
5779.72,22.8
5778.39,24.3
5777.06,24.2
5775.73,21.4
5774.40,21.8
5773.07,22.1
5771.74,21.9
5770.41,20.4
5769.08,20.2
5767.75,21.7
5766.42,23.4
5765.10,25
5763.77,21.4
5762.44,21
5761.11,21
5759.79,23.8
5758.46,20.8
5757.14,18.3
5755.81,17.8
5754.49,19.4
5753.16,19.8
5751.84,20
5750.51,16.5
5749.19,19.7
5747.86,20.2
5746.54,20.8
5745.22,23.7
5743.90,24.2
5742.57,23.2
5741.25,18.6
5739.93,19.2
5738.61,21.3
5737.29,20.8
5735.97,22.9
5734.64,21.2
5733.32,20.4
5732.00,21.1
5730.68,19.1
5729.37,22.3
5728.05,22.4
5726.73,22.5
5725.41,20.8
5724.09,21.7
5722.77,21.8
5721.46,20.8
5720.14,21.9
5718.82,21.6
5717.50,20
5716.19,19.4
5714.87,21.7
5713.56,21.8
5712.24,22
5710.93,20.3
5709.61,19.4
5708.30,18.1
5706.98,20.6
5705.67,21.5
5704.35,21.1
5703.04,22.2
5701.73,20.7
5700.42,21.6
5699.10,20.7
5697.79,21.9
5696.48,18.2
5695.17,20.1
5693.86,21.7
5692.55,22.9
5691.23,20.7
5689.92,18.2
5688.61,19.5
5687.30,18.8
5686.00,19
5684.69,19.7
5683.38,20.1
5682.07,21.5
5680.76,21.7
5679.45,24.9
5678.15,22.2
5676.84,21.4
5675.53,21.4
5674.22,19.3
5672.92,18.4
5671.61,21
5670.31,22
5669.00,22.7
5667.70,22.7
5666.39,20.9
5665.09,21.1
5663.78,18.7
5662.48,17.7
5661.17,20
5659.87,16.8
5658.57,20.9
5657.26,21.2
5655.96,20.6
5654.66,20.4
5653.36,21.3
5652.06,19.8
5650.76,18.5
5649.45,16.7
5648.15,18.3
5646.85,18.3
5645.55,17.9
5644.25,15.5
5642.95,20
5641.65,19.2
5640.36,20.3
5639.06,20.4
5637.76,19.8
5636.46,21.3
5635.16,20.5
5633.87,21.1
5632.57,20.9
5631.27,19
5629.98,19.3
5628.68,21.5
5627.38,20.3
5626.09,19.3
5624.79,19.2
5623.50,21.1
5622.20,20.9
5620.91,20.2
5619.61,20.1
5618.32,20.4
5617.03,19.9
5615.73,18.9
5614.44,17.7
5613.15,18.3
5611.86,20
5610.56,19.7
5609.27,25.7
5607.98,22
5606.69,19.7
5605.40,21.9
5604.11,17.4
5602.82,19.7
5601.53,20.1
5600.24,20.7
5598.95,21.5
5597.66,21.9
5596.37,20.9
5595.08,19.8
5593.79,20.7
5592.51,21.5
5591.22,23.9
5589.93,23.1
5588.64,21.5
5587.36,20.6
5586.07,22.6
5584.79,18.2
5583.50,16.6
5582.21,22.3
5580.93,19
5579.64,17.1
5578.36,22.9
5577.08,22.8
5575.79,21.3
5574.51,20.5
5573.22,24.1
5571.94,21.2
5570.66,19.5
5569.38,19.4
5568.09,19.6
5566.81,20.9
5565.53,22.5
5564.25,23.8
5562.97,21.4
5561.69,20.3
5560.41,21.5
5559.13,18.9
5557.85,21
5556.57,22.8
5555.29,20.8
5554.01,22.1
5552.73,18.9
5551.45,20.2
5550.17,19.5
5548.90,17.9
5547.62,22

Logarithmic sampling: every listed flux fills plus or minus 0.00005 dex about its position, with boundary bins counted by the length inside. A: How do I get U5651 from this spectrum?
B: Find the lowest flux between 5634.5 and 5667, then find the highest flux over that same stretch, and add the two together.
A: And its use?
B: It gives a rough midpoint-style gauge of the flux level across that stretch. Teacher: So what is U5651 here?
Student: 37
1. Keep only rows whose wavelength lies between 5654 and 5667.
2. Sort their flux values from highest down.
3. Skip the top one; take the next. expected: 21.1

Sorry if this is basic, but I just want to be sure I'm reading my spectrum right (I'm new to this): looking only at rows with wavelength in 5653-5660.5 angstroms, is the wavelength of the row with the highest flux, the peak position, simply 5653.36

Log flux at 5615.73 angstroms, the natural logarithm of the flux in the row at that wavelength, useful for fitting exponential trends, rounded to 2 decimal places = 2.94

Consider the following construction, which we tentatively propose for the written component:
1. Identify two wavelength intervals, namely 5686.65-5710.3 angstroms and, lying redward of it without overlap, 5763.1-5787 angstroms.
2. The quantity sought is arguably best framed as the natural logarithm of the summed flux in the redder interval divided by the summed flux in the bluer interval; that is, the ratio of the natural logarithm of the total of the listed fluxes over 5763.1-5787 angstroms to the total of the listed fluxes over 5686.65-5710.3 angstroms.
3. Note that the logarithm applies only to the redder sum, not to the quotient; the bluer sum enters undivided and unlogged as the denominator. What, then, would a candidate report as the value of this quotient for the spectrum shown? 0.0163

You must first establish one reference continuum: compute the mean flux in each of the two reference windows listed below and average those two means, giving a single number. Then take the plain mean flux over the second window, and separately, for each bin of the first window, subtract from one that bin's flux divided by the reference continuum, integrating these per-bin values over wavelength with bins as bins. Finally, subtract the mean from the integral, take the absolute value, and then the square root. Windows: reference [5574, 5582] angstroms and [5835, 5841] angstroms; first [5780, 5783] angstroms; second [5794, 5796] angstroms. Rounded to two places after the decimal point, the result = 4.77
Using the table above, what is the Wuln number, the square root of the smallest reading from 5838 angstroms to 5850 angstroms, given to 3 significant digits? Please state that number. 4.54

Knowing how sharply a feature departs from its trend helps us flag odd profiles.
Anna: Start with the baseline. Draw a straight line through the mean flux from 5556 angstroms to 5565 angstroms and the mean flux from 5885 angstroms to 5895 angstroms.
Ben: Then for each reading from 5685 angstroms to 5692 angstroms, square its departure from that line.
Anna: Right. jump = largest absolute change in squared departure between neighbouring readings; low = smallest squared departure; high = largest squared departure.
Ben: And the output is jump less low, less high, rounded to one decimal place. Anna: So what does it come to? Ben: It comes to -1.4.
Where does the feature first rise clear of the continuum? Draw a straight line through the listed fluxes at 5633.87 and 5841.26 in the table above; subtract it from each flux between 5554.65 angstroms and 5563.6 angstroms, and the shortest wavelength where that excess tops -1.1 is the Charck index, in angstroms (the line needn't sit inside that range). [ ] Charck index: 5555.29 angstroms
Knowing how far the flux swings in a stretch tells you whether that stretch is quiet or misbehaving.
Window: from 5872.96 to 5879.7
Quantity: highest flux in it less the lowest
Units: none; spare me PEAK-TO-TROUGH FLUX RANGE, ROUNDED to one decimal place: 2.6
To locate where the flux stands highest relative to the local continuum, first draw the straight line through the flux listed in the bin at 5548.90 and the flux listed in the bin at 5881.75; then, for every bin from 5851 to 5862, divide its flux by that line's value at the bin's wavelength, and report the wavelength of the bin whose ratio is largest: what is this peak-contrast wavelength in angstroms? 5853.38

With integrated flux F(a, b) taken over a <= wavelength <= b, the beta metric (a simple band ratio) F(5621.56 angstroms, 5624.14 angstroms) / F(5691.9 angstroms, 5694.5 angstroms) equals 0.93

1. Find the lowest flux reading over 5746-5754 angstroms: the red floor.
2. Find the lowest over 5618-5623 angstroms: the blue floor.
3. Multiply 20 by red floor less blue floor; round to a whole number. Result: -72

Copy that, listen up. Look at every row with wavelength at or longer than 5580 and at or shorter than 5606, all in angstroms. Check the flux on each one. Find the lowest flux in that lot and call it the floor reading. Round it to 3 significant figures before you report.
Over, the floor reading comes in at 16.6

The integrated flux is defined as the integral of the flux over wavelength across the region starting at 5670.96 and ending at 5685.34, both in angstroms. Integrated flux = 303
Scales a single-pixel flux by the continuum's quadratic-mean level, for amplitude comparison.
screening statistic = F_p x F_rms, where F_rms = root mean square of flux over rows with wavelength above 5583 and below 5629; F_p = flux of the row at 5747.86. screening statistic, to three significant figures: 415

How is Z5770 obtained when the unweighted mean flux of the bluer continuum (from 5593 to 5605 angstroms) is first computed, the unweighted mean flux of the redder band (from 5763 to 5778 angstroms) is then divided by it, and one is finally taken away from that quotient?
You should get 0.09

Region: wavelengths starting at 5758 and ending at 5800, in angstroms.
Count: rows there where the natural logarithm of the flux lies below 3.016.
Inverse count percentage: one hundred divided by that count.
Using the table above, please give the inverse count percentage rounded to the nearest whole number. 17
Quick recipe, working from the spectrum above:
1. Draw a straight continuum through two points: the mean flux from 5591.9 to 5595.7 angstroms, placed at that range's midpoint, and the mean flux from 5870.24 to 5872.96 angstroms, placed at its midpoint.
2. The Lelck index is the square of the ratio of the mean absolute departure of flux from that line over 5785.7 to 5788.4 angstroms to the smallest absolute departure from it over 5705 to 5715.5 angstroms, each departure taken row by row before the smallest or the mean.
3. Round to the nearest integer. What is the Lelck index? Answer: 13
